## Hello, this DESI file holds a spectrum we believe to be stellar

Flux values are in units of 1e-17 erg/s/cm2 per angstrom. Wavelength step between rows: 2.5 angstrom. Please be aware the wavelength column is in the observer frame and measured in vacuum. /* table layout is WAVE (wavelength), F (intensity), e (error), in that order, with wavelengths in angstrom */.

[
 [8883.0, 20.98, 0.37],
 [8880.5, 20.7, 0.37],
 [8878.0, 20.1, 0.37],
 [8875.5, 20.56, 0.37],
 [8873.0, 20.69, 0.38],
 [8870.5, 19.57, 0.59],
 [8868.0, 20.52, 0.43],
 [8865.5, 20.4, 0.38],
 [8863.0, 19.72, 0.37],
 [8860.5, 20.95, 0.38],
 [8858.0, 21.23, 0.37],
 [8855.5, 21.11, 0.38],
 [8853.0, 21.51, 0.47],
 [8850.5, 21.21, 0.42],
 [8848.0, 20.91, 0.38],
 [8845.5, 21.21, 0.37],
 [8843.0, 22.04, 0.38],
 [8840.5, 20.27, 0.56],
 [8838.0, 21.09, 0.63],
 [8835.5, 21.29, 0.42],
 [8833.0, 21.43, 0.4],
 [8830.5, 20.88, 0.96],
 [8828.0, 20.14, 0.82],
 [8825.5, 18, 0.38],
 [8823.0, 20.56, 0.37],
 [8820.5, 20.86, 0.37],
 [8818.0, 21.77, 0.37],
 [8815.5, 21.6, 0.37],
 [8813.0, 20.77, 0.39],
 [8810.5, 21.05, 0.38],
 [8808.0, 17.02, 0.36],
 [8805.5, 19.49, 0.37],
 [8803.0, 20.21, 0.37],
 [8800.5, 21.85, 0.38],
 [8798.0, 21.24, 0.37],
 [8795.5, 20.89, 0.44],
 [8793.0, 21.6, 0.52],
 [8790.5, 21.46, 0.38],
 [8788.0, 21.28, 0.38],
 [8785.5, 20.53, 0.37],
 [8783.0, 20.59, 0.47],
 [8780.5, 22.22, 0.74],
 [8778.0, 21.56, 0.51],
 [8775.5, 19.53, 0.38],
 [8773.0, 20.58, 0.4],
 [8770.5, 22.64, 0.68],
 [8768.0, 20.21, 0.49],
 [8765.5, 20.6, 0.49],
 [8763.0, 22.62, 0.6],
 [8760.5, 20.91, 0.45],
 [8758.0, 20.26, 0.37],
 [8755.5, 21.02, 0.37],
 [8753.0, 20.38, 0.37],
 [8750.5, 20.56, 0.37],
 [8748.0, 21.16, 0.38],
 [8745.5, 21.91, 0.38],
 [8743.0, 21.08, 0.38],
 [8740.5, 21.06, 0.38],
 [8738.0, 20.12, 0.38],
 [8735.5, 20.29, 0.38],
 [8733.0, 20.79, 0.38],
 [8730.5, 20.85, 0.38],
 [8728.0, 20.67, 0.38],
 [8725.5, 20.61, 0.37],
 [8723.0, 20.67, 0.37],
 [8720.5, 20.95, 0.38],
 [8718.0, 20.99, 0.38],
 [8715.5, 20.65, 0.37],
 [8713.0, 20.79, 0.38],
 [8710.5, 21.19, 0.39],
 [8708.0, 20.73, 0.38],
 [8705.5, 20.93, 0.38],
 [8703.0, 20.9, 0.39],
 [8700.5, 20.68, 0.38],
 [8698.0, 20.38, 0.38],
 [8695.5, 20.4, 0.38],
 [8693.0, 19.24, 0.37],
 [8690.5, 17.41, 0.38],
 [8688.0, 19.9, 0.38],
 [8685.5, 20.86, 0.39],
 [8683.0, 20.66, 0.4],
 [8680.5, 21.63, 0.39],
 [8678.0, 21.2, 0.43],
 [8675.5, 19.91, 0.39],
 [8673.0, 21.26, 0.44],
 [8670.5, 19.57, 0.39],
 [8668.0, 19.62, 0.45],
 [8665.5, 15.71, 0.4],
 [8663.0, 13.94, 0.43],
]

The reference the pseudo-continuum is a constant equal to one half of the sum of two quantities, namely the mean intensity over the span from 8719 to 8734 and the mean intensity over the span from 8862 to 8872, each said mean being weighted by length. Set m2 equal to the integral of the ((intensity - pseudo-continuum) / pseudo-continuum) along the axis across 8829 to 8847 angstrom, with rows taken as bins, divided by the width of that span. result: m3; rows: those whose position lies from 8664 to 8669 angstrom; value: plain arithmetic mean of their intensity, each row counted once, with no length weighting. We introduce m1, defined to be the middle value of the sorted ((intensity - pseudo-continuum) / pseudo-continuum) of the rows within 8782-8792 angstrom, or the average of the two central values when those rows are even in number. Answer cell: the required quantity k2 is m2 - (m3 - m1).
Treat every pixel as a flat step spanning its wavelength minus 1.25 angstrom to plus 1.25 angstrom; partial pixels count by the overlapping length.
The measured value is -17.60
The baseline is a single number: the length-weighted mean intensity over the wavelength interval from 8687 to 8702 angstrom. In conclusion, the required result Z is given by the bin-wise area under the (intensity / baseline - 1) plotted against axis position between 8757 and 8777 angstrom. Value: 1.3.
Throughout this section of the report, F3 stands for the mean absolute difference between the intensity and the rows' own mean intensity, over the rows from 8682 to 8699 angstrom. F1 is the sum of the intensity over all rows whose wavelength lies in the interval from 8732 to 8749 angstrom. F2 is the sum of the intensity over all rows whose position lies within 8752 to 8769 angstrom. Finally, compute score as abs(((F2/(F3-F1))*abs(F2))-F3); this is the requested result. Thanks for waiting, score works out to 147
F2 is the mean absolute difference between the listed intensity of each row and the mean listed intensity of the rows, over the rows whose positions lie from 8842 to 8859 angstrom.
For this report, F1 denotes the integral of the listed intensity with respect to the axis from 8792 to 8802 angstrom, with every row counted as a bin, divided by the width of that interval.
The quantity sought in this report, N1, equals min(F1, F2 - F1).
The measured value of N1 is -21.1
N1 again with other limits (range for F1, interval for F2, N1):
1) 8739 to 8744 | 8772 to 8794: -20.4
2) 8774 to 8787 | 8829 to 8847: -20.5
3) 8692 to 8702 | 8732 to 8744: -19.8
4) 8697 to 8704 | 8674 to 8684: -20.1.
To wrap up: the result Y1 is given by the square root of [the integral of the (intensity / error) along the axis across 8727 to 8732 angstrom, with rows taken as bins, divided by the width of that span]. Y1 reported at 7.4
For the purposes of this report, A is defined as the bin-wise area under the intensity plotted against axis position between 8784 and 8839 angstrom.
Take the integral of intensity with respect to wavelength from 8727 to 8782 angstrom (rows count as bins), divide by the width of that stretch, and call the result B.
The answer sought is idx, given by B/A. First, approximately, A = 1137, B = 21.0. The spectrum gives 0.0184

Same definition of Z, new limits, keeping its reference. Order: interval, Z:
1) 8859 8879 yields 0.7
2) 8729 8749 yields 1.2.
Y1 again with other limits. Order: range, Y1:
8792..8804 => 7.2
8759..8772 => 6.4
